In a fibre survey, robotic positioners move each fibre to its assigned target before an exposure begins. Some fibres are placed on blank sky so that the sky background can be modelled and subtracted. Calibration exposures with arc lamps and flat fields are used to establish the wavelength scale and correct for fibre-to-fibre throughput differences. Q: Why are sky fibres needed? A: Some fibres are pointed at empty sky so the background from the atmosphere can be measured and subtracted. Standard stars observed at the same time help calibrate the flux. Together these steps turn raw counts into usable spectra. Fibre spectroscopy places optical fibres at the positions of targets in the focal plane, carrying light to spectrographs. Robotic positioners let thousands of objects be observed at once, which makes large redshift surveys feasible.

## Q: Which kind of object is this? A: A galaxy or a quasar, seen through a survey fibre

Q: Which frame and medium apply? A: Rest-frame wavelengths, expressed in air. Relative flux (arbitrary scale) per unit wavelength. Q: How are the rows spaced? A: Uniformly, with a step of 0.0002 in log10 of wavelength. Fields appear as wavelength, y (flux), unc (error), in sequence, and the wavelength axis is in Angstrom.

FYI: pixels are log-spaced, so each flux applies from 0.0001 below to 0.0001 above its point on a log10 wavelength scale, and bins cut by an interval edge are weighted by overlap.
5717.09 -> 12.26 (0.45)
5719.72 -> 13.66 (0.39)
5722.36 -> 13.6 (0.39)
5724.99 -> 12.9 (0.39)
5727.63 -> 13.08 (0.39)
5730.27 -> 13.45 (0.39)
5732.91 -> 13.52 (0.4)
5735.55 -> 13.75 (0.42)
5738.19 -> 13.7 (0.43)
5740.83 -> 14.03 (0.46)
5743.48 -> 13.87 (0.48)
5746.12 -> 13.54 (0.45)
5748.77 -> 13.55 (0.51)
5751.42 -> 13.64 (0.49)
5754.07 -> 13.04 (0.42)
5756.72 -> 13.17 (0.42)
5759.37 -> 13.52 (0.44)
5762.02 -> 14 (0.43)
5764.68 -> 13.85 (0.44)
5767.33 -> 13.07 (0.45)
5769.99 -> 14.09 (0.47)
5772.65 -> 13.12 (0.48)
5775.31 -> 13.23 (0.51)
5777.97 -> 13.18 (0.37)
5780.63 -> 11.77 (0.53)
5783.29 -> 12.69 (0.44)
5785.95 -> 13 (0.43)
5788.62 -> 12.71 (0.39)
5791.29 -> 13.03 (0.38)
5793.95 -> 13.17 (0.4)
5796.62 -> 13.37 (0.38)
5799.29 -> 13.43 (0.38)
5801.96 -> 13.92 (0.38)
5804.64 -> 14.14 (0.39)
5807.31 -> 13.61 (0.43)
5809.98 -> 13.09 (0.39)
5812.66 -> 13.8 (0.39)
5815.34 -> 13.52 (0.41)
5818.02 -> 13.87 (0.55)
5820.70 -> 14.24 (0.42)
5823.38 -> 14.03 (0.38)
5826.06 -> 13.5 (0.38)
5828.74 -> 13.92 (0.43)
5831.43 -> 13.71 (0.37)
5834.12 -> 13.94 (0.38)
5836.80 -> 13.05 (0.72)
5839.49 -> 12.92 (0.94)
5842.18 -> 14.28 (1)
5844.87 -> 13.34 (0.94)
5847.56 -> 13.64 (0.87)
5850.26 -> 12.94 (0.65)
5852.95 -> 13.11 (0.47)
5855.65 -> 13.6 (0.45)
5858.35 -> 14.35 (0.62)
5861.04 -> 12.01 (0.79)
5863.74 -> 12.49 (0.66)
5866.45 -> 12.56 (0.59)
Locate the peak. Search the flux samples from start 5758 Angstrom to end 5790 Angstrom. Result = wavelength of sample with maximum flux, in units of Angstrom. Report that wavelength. 5769.99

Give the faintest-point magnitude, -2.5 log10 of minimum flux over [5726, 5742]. -2.79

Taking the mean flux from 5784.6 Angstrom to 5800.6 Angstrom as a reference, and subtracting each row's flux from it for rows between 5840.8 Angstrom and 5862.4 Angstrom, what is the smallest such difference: -1.23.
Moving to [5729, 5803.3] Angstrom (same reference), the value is -0.97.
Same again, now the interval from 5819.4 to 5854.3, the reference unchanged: -1.16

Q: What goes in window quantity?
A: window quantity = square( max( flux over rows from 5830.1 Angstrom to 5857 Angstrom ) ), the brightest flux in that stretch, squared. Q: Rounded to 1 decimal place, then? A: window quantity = 203.9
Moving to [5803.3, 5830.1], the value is 202.8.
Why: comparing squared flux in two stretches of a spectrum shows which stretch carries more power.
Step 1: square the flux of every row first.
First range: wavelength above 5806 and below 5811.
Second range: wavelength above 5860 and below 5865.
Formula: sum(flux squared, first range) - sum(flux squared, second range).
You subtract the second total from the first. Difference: 56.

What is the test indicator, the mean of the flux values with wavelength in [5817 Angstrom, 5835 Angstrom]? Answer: 13.9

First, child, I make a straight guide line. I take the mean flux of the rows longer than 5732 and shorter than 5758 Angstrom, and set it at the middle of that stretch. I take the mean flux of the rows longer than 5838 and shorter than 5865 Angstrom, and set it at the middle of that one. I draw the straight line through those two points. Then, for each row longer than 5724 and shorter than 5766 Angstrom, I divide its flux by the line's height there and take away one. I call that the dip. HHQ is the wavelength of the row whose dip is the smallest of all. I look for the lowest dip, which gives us 5724.99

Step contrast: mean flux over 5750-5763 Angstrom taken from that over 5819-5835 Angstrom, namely 0.4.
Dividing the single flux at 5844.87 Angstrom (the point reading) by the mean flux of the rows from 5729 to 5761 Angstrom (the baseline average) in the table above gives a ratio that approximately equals 0.98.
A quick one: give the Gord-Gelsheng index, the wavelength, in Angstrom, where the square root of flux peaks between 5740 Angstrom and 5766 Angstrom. 5740.83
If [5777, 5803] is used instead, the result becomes 5801.96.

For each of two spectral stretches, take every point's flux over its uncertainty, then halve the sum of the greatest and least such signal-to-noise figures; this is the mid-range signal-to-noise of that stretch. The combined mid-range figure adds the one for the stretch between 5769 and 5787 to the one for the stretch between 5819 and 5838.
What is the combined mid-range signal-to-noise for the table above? 57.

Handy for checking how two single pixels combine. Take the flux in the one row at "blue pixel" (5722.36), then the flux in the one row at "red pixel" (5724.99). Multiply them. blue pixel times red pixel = 175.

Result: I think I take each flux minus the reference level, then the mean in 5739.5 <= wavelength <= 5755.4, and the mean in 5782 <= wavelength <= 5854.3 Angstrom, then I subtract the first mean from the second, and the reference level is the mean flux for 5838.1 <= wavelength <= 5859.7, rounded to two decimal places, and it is -0.13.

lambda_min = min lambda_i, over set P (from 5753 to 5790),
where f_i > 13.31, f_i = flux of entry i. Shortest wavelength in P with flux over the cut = 5759.37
